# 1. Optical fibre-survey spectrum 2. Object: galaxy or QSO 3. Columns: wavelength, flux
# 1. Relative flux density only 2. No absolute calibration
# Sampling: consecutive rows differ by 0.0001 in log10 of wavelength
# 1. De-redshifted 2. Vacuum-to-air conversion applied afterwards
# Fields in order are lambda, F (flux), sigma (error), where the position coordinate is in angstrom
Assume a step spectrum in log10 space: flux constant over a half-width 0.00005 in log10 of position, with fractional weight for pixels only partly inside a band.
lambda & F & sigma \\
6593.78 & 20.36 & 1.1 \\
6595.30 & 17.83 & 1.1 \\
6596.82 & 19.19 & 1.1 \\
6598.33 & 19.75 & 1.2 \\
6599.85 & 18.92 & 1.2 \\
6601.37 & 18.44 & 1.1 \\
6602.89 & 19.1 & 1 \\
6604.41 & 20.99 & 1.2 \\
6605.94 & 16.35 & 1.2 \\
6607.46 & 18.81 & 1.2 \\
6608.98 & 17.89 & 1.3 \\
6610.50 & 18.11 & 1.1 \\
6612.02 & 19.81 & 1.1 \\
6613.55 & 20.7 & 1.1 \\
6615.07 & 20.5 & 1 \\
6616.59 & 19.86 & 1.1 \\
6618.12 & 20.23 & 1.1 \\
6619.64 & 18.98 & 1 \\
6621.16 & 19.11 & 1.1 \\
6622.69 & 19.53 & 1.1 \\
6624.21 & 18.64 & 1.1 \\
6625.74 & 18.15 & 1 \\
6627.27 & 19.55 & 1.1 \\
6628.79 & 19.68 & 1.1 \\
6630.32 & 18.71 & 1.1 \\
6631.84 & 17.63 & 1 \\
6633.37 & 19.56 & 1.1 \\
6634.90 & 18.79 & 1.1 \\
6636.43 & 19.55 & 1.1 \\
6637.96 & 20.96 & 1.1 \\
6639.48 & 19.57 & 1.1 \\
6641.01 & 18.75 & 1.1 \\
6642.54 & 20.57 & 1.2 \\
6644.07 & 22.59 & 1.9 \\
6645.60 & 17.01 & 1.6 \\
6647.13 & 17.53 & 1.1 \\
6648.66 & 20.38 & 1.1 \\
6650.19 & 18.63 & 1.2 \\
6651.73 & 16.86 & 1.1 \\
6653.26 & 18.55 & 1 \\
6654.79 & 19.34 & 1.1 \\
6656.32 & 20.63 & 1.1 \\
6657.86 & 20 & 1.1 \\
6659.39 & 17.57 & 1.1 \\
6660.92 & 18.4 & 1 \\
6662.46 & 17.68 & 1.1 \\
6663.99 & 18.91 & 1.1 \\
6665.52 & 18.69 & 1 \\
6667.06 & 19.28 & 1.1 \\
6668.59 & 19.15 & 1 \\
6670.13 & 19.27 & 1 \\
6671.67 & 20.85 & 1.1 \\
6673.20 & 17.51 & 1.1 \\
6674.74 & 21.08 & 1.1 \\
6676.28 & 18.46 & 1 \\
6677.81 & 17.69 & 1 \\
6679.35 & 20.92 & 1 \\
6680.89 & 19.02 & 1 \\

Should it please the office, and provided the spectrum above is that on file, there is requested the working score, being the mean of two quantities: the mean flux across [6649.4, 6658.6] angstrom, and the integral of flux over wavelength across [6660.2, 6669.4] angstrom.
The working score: 95.5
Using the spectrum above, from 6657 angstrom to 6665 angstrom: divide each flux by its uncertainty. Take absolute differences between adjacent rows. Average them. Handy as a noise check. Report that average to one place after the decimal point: 2.0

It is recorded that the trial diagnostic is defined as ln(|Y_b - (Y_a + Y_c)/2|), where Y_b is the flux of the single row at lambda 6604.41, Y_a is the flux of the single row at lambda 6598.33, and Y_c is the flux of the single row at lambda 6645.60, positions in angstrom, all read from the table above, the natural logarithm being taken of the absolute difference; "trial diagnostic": 1.0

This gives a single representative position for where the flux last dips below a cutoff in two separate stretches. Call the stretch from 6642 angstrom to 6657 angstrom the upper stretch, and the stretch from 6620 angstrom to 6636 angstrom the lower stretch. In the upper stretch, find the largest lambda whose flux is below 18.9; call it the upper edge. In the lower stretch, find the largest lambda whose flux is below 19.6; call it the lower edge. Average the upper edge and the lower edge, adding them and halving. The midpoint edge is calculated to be 6644.1 angstrom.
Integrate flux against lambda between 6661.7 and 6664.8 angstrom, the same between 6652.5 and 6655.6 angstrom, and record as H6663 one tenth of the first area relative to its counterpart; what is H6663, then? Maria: 0.097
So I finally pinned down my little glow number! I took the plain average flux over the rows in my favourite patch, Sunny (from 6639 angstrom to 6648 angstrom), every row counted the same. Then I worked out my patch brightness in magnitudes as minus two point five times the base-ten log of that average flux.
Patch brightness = -3.216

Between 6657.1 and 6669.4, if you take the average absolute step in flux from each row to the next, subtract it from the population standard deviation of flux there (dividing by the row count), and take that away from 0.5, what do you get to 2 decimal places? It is 0.61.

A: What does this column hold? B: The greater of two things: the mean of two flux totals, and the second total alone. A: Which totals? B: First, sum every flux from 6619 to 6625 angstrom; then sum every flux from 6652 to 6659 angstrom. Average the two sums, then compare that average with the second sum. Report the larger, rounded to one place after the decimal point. 78.5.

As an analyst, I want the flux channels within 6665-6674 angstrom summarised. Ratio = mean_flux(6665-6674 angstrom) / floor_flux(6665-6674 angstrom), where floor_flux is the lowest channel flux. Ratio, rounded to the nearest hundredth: 1.09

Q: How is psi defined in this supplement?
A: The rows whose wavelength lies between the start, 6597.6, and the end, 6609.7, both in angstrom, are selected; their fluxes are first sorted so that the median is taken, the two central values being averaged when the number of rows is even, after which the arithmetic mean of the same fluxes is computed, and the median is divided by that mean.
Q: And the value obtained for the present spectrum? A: 1.00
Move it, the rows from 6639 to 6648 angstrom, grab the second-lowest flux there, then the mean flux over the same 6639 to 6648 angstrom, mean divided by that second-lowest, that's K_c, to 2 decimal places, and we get 1.10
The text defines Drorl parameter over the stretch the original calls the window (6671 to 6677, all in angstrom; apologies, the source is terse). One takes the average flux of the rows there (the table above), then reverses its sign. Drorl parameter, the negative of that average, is -19.5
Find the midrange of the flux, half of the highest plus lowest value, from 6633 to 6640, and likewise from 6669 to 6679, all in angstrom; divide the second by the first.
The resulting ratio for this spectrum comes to 0.97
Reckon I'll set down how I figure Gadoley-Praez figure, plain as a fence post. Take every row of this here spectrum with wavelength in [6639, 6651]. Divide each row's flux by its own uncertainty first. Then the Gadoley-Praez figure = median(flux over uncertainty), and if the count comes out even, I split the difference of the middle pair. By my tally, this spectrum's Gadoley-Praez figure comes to 16.5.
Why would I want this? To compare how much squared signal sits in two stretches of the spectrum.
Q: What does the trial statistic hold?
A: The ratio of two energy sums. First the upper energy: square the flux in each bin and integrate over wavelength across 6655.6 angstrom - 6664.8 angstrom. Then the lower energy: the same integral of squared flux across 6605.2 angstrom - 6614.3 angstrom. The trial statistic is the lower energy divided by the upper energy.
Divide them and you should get 0.97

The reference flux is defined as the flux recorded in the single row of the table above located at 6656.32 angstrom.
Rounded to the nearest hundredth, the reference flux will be 20.63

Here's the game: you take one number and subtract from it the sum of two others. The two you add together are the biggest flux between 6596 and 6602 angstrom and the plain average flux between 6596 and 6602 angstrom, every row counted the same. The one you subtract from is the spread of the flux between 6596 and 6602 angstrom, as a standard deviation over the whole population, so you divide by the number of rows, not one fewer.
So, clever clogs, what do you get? -38.4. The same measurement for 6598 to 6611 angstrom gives -38.5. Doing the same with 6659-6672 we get -38.8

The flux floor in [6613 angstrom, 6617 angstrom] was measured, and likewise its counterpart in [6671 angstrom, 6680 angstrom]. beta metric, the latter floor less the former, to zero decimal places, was -2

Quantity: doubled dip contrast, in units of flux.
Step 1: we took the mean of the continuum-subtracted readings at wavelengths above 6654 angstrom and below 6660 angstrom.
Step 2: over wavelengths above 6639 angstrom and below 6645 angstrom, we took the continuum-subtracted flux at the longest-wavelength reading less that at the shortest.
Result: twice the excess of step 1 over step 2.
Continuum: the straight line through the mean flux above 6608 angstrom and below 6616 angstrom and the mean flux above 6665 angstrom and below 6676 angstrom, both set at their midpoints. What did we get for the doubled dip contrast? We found -6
